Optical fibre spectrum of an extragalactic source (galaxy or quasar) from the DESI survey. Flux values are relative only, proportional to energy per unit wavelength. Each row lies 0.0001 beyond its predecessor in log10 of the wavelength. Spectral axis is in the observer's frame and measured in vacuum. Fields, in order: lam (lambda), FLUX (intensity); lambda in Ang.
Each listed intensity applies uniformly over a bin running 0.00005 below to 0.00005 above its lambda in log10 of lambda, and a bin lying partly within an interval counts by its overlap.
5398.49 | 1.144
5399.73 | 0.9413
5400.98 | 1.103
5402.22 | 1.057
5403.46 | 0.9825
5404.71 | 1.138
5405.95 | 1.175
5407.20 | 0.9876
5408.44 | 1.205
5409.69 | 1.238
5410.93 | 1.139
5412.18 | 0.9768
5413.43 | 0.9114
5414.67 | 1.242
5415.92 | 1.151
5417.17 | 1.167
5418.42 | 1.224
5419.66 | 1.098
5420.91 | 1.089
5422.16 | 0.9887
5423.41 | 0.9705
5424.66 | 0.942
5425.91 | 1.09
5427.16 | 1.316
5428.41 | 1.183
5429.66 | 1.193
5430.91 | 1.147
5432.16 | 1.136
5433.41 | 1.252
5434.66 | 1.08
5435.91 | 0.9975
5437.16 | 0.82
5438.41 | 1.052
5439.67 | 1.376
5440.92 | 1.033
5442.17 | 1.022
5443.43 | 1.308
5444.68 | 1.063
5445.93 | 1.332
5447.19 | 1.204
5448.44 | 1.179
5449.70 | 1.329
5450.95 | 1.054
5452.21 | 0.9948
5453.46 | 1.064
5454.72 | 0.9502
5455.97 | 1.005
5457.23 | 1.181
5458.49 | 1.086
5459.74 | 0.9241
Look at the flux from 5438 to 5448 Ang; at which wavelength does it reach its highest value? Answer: 5439.67 Ang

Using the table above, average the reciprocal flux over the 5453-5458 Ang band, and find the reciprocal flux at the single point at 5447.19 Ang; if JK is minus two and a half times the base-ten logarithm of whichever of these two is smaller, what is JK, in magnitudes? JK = 0.20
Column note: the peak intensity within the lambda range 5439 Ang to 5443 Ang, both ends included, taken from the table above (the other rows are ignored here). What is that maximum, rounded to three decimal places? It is 1.376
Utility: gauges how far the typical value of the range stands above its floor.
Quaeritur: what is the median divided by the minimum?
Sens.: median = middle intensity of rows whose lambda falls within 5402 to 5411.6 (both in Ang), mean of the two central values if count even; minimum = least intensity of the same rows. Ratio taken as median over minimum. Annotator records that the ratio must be 1.16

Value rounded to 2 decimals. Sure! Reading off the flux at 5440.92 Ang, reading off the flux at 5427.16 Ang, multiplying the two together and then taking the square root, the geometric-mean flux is 1.17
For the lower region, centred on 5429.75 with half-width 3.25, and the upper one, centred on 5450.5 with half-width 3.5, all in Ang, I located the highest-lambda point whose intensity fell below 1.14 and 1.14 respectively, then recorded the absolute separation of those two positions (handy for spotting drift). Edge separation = 21.3 Ang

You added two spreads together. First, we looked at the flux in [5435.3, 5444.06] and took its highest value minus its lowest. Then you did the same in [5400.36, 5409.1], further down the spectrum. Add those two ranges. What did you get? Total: 0.78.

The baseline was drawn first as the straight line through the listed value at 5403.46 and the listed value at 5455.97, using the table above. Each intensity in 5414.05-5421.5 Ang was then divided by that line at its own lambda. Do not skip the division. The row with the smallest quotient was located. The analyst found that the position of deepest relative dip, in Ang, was 5420.91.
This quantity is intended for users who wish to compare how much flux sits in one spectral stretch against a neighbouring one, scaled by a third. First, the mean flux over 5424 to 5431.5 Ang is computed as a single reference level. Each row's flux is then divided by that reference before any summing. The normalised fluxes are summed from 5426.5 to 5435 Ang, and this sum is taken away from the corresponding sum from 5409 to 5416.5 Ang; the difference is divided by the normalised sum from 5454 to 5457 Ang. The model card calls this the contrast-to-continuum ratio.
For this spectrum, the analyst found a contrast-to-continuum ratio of -0.84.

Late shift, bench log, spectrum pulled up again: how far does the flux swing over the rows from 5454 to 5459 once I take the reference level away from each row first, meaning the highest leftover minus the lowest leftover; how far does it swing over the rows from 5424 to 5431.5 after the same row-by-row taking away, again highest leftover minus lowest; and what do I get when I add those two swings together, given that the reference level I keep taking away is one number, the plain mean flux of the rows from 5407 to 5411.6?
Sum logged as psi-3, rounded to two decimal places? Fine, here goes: 0.60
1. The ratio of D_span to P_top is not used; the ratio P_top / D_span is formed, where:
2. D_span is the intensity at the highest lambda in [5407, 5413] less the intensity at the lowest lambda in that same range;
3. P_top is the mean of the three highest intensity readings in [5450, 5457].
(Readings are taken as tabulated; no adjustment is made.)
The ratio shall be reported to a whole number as -96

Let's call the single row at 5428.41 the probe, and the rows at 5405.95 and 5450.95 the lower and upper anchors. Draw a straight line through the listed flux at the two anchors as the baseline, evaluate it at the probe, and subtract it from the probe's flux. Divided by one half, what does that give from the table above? 0.14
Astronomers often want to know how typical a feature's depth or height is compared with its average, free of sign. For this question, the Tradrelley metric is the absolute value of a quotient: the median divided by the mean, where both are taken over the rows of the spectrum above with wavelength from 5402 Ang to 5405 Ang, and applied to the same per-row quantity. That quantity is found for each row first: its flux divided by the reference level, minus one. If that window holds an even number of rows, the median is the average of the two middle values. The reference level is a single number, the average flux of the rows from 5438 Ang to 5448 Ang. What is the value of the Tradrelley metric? 1.0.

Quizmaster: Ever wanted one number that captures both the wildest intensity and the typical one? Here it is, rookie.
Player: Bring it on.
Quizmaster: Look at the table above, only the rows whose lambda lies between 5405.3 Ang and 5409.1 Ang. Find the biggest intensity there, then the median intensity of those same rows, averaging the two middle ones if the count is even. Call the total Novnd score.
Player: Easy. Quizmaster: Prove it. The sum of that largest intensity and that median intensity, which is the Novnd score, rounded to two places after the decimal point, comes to 2.38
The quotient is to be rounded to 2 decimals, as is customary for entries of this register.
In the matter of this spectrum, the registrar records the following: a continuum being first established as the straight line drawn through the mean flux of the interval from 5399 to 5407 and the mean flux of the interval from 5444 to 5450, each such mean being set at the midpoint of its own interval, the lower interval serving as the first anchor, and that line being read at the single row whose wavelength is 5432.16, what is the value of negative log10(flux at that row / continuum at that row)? 0.01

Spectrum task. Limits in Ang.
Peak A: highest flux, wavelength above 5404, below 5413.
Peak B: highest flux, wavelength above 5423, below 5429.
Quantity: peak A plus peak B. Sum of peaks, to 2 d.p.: 2.55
